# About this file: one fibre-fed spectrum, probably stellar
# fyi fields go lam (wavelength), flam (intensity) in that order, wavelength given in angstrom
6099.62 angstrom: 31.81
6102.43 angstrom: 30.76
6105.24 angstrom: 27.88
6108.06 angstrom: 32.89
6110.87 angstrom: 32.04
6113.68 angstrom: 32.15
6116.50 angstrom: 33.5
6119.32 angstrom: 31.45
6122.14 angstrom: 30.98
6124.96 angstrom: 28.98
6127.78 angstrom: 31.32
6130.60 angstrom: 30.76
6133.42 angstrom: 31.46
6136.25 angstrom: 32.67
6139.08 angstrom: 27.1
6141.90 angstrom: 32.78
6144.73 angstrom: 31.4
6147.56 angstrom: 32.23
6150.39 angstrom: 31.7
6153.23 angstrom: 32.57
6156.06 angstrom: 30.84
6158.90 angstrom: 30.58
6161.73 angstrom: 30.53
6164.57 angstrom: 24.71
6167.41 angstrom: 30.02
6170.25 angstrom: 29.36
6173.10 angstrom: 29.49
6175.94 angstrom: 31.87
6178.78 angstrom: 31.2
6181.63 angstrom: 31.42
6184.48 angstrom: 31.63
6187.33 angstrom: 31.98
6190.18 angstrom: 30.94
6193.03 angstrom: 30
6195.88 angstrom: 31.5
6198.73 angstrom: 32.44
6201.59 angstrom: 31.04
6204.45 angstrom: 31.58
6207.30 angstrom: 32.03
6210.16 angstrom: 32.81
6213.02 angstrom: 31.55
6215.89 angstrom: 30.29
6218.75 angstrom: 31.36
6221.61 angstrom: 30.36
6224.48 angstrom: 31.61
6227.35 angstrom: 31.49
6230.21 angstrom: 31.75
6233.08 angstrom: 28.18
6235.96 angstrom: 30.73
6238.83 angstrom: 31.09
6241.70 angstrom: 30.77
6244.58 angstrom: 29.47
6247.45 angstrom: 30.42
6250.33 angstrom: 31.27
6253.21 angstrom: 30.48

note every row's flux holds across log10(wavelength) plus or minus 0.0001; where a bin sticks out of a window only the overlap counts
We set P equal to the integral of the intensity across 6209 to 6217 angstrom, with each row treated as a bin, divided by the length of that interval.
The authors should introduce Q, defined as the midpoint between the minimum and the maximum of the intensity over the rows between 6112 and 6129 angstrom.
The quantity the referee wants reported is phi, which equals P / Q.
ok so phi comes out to 1.01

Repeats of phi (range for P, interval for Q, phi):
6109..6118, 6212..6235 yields 1.09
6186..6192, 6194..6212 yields 0.98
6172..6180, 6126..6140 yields 1.04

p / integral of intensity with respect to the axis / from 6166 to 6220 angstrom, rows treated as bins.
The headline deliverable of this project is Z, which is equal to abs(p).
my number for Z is 1684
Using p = 1684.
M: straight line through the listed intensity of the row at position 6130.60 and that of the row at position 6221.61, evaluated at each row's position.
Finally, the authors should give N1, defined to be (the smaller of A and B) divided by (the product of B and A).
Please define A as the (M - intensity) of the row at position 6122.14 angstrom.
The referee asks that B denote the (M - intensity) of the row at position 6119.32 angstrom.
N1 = -5.5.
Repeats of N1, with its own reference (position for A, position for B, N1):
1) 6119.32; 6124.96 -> 0.6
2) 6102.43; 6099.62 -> 8.1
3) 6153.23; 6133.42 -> -1.4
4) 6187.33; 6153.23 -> -0.7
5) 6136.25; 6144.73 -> -1.4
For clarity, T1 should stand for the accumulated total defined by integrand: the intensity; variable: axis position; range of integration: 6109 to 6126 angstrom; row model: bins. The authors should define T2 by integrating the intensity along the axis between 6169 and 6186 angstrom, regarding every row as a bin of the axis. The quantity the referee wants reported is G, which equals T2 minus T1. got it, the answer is -13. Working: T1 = 537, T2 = 524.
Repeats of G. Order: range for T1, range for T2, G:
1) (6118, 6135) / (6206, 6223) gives 9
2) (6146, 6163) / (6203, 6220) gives 3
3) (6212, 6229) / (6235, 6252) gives -8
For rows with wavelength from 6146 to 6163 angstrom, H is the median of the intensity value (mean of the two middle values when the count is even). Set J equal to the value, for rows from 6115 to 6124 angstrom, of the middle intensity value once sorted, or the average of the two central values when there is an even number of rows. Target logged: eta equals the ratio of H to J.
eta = 0.99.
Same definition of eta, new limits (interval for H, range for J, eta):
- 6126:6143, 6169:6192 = 1.00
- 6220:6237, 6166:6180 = 1.04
